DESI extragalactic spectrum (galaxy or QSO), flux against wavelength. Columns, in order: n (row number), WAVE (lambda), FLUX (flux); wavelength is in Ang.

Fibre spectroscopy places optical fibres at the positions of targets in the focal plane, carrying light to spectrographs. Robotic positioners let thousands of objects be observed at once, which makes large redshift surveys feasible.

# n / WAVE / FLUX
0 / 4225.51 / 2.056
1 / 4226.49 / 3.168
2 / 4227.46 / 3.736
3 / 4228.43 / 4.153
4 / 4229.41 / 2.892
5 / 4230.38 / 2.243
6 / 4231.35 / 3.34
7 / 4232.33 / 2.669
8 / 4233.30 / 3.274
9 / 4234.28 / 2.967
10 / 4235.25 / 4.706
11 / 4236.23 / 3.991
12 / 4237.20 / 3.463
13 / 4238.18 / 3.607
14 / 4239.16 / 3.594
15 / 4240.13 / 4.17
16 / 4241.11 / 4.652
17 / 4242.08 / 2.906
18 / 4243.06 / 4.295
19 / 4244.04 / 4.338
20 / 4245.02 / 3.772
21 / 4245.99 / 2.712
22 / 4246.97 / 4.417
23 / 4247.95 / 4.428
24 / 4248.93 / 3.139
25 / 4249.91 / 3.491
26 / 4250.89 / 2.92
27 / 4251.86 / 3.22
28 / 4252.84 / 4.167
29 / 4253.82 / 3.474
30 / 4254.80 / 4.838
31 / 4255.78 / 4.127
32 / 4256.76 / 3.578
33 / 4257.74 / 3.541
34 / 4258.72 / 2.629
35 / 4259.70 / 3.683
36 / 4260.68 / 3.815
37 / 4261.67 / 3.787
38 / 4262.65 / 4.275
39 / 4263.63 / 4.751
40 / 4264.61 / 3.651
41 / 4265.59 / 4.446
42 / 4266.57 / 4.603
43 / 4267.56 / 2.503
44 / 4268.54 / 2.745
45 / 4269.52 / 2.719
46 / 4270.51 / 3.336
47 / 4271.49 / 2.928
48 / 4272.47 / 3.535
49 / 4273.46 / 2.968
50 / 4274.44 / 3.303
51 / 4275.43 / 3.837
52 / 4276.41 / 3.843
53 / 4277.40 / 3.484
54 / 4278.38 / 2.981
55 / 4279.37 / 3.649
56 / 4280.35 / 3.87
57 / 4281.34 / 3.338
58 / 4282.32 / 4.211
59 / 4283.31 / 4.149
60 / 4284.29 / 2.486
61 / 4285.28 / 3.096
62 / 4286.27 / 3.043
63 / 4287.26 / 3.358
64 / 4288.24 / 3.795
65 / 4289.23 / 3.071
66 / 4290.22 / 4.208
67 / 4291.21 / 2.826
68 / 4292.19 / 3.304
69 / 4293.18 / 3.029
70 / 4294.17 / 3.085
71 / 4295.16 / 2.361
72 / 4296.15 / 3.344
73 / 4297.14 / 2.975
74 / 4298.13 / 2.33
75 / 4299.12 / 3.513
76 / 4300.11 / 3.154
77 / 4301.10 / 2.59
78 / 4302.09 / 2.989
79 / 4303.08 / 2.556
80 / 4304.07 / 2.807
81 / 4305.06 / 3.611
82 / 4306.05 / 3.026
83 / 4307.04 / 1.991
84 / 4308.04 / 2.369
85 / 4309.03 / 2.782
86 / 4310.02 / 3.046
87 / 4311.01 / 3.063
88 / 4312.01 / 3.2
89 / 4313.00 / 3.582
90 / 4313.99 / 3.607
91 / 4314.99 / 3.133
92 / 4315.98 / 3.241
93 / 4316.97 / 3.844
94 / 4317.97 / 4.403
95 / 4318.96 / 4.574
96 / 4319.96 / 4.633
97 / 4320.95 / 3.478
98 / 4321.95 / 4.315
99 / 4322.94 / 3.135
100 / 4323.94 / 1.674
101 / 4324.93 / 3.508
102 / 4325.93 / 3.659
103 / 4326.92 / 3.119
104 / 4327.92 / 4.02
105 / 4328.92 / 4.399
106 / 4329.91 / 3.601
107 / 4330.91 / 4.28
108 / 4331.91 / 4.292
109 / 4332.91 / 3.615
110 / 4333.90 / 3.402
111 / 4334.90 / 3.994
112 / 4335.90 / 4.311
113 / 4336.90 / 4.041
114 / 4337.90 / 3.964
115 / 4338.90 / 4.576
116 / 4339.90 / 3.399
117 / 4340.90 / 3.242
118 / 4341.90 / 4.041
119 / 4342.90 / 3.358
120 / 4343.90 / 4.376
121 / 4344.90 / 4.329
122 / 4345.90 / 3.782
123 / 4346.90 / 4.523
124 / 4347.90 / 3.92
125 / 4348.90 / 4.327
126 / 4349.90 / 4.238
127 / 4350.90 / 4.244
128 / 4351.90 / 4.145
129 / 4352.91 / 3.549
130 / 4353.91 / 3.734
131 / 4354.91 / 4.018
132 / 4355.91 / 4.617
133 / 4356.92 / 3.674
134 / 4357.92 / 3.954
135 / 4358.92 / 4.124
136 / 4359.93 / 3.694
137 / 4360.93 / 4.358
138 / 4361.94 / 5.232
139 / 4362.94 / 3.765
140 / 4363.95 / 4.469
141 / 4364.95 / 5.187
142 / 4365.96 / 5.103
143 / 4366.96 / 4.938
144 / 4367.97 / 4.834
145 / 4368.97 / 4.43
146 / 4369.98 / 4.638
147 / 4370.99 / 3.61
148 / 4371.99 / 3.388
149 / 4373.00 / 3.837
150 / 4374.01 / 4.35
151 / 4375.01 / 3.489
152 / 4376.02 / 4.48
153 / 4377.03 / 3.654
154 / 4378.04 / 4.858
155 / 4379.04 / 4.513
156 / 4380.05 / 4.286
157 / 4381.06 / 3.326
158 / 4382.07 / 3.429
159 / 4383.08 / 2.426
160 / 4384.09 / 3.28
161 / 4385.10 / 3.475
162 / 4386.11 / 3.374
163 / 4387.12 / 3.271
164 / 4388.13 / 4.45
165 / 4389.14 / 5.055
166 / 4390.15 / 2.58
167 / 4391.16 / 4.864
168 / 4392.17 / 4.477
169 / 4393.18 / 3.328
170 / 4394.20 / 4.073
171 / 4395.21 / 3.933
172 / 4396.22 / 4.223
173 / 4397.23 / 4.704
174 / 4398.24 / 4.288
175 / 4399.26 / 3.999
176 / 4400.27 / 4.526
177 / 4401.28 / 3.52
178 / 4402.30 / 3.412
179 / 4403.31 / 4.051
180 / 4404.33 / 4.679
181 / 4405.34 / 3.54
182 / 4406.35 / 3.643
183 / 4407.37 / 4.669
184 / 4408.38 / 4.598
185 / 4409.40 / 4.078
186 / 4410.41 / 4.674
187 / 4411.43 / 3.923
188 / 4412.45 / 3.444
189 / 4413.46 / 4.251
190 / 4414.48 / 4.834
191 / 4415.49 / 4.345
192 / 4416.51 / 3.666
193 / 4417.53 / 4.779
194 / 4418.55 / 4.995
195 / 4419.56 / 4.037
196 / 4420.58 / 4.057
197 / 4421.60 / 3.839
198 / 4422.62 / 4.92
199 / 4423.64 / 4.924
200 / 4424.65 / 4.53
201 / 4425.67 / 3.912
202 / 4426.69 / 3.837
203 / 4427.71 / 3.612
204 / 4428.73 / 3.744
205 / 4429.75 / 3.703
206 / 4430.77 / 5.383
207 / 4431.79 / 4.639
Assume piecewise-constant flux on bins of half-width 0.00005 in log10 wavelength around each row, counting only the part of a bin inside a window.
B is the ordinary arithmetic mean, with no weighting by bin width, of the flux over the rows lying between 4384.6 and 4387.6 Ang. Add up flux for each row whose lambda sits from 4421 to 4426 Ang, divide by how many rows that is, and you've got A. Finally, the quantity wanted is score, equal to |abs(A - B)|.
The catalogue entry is 1.1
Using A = 4.4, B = 3.4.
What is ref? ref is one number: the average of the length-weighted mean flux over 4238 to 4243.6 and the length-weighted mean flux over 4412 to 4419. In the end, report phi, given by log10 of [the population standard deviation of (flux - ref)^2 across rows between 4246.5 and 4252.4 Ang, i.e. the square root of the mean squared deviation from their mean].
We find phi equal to -0.32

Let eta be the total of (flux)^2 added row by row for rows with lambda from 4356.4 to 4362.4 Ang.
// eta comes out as 106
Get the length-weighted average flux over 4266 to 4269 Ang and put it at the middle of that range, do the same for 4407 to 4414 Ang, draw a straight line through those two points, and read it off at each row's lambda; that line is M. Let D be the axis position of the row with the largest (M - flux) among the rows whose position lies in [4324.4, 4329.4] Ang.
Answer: 4326.92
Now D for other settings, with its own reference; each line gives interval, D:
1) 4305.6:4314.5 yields 4307.04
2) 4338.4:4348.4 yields 4340.90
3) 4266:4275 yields 4267.56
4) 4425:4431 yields 4427.71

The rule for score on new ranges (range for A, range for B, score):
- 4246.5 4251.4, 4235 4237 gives 0.7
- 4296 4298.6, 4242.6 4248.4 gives 1.1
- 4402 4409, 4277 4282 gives 0.6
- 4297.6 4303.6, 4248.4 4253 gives 0.5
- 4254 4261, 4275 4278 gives 0.0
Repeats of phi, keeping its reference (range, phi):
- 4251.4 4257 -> -0.55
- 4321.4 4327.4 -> 0.31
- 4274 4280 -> -0.38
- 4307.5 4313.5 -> -0.06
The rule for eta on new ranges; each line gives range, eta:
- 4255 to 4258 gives 42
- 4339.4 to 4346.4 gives 102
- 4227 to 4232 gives 56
